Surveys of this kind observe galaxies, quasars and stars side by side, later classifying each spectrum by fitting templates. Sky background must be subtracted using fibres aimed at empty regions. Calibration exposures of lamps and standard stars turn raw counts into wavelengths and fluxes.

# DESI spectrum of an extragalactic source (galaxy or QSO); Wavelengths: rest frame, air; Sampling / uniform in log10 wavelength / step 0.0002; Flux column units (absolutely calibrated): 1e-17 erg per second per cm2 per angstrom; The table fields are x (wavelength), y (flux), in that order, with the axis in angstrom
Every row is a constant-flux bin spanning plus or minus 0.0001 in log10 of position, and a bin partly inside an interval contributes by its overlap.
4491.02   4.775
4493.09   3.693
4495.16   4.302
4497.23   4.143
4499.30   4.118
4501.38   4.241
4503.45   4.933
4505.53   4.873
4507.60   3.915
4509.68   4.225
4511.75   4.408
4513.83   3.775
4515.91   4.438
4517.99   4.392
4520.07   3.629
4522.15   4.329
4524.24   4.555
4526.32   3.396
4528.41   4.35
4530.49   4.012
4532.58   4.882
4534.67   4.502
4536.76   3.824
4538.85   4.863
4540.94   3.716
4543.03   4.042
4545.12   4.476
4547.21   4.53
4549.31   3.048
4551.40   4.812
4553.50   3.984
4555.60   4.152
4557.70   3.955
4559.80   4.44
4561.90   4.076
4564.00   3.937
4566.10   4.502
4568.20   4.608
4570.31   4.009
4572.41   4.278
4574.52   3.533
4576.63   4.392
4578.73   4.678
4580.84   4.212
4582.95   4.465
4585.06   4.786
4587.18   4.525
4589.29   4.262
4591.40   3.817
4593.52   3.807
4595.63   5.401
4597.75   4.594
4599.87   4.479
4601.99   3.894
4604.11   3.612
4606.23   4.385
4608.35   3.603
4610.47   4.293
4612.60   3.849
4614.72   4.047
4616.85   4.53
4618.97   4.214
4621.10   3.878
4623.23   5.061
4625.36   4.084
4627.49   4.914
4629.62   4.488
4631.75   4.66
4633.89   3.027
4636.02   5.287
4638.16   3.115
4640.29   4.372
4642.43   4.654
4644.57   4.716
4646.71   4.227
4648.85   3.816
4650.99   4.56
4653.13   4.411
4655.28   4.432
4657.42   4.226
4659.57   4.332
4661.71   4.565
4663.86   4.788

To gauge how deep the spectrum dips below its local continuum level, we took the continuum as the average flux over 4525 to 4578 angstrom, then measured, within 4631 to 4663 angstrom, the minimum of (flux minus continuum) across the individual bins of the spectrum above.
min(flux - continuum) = -1.15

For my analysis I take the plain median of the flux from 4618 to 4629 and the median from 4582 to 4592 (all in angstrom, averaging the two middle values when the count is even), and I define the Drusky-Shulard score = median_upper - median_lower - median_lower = -4.7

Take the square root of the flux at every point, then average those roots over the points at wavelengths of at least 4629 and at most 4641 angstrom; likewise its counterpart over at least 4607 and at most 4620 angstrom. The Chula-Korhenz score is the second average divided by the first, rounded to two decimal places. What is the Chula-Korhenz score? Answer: 1.00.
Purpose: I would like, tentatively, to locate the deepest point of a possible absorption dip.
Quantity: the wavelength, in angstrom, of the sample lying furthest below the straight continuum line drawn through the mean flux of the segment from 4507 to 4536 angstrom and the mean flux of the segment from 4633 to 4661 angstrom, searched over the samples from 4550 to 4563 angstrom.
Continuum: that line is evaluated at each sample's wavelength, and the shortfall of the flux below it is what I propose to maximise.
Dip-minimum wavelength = 4557.70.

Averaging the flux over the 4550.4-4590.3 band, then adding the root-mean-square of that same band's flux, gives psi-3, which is 8.60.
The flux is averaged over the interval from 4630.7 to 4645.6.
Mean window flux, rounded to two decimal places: 4.26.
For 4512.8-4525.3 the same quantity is 4.19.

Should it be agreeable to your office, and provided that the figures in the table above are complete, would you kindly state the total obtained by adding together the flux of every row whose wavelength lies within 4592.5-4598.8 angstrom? 13.8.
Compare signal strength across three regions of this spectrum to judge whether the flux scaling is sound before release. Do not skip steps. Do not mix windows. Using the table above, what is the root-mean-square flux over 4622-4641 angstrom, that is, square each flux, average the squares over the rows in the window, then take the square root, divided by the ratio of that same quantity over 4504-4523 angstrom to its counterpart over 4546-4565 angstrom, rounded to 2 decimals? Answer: 4.29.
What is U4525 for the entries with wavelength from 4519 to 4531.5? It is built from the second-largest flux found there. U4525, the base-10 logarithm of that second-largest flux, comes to 0.638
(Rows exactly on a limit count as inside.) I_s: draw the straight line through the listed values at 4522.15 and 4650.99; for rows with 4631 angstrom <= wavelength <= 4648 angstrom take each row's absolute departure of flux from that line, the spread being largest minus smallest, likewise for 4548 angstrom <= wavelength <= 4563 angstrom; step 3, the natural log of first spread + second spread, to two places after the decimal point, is 0.99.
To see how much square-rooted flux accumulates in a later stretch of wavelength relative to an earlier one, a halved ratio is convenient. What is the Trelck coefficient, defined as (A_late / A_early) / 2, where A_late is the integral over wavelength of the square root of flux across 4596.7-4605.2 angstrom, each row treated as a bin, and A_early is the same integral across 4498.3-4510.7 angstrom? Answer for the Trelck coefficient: 0.3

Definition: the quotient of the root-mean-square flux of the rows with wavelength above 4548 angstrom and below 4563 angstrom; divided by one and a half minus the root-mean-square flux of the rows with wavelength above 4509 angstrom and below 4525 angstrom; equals -1.501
